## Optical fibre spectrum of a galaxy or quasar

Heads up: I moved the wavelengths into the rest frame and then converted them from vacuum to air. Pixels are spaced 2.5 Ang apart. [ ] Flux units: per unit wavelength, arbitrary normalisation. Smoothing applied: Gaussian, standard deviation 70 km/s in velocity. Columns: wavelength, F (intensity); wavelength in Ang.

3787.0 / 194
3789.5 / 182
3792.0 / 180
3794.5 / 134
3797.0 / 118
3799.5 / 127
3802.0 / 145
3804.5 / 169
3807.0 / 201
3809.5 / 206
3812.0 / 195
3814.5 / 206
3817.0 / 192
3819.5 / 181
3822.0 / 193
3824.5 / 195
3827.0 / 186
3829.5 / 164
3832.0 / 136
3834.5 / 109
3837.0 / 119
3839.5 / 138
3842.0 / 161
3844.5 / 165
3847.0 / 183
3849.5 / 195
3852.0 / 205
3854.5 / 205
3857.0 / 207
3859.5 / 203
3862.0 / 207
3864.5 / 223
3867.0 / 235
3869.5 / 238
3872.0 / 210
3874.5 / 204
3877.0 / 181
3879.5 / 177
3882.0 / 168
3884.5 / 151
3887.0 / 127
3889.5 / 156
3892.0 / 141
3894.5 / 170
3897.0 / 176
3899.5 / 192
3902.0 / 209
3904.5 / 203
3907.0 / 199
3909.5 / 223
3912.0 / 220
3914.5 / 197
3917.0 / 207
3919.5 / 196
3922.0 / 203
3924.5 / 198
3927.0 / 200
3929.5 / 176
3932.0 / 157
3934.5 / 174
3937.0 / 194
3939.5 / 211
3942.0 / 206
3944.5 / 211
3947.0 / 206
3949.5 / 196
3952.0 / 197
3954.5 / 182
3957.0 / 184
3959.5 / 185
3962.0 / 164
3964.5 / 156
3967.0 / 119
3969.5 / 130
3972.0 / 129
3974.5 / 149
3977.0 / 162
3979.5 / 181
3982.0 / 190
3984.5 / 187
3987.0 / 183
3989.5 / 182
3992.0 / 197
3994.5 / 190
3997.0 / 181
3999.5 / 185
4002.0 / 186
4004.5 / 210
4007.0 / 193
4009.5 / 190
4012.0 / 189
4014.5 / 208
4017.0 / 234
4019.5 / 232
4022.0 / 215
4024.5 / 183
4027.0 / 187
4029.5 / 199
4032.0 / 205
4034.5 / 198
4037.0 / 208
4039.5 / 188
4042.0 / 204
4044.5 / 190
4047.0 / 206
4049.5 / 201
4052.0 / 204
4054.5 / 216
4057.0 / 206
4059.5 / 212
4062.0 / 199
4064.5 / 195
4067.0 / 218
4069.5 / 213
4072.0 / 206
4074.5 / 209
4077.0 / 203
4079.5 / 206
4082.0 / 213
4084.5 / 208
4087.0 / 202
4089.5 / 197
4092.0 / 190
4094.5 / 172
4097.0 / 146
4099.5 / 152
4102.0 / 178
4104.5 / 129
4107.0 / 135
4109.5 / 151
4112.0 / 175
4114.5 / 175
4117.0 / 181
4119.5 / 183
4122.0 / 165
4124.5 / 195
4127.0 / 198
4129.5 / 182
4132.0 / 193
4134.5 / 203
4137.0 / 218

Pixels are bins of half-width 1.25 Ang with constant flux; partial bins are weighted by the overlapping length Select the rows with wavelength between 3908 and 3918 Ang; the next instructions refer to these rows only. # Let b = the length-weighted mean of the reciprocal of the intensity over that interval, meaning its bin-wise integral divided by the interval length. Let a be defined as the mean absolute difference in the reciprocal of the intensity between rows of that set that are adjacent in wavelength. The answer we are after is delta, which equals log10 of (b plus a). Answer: -2.30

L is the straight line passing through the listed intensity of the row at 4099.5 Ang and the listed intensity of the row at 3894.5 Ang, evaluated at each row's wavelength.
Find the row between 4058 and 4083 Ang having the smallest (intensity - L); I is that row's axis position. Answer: 4064.5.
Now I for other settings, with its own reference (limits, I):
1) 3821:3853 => 3834.5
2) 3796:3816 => 3797.0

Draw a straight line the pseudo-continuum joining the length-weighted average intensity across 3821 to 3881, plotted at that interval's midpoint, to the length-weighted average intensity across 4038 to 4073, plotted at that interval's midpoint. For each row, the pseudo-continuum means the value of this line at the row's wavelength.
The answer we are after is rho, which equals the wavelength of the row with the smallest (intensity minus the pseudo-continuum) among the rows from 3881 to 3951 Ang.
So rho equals 3887.0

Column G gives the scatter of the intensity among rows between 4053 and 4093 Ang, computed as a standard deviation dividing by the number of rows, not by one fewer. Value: 8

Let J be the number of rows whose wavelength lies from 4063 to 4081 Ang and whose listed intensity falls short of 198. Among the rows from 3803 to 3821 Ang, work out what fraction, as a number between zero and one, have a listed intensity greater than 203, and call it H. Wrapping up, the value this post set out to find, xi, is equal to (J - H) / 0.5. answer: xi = 1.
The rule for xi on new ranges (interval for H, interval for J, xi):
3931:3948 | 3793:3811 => 9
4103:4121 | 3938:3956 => 6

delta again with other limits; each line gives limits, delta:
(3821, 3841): -2.12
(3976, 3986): -2.23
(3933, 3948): -2.27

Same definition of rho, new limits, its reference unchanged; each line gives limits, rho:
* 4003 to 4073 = 4024.5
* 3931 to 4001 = 3967.0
